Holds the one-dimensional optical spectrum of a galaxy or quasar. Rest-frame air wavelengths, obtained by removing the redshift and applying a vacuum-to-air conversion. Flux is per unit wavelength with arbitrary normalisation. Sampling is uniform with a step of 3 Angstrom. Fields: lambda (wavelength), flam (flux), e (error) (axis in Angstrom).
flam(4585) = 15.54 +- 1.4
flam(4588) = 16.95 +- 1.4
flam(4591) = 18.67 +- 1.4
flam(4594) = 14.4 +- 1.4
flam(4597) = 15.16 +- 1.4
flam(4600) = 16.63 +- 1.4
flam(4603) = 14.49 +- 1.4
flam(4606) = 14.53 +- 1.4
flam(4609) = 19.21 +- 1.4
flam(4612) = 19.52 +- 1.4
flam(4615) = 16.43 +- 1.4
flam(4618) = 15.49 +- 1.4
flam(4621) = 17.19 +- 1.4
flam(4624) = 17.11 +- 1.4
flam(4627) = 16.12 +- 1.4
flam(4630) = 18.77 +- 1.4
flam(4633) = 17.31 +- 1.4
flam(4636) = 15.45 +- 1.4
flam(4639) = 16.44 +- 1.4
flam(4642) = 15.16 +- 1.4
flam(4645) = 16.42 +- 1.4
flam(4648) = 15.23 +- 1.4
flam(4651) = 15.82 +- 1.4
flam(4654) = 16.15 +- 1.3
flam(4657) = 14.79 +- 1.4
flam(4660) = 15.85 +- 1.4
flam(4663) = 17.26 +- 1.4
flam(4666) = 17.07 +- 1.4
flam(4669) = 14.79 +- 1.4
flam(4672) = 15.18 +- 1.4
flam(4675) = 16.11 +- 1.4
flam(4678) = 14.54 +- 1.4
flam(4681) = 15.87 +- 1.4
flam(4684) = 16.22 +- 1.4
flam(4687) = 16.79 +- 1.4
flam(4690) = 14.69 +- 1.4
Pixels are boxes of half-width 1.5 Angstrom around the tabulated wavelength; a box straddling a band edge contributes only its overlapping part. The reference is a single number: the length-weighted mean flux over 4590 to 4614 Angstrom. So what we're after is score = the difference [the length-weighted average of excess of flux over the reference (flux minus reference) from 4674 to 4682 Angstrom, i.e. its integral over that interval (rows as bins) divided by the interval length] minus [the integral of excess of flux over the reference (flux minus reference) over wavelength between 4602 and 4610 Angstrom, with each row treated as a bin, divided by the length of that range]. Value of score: -0.5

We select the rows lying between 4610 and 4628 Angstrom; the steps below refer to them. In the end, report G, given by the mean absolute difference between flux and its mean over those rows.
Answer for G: 1.0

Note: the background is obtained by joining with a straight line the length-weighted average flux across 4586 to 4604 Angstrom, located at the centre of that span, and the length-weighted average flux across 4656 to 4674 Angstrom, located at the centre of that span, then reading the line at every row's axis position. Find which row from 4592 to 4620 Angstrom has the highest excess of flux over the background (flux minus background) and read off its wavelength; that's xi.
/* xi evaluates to 4612 Angstrom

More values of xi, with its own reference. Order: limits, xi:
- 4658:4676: 4663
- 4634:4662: 4639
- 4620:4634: 4630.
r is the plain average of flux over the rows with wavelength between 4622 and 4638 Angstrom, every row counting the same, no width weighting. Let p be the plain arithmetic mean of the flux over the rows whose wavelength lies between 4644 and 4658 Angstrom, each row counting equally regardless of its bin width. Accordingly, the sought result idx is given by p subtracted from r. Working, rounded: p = 15.7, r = 17.0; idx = 1.27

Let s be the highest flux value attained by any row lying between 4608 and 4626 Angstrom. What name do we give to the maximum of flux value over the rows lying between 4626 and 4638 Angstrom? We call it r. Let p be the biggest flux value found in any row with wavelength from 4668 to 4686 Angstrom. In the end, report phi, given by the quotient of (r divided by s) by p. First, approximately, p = 16.22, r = 18.77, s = 19.52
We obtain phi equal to 0.059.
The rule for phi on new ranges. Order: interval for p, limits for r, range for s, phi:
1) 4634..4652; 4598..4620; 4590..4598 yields 0.064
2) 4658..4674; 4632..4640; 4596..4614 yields 0.051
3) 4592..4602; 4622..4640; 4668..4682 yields 0.070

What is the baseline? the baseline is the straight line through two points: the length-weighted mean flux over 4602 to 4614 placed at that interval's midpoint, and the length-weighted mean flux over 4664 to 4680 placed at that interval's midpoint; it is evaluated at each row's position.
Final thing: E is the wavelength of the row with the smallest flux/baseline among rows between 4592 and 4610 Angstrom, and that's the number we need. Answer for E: 4594 Angstrom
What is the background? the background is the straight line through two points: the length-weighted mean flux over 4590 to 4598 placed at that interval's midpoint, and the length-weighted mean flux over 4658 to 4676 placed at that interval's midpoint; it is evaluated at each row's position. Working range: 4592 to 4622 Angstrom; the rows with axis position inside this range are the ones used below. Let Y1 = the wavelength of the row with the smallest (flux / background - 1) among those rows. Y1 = 4594 Angstrom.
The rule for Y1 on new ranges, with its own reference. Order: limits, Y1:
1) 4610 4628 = 4618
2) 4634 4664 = 4657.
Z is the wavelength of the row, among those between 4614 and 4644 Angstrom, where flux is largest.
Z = 4630 Angstrom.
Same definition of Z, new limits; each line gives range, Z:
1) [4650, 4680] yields 4663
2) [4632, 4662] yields 4633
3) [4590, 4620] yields 4612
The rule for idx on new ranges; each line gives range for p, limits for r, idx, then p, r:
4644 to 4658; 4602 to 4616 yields 1.15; 15.7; 16.8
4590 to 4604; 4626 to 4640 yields 0.95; 15.9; 16.8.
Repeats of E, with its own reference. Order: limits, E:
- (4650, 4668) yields 4657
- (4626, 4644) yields 4642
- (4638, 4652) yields 4642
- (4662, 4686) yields 4678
